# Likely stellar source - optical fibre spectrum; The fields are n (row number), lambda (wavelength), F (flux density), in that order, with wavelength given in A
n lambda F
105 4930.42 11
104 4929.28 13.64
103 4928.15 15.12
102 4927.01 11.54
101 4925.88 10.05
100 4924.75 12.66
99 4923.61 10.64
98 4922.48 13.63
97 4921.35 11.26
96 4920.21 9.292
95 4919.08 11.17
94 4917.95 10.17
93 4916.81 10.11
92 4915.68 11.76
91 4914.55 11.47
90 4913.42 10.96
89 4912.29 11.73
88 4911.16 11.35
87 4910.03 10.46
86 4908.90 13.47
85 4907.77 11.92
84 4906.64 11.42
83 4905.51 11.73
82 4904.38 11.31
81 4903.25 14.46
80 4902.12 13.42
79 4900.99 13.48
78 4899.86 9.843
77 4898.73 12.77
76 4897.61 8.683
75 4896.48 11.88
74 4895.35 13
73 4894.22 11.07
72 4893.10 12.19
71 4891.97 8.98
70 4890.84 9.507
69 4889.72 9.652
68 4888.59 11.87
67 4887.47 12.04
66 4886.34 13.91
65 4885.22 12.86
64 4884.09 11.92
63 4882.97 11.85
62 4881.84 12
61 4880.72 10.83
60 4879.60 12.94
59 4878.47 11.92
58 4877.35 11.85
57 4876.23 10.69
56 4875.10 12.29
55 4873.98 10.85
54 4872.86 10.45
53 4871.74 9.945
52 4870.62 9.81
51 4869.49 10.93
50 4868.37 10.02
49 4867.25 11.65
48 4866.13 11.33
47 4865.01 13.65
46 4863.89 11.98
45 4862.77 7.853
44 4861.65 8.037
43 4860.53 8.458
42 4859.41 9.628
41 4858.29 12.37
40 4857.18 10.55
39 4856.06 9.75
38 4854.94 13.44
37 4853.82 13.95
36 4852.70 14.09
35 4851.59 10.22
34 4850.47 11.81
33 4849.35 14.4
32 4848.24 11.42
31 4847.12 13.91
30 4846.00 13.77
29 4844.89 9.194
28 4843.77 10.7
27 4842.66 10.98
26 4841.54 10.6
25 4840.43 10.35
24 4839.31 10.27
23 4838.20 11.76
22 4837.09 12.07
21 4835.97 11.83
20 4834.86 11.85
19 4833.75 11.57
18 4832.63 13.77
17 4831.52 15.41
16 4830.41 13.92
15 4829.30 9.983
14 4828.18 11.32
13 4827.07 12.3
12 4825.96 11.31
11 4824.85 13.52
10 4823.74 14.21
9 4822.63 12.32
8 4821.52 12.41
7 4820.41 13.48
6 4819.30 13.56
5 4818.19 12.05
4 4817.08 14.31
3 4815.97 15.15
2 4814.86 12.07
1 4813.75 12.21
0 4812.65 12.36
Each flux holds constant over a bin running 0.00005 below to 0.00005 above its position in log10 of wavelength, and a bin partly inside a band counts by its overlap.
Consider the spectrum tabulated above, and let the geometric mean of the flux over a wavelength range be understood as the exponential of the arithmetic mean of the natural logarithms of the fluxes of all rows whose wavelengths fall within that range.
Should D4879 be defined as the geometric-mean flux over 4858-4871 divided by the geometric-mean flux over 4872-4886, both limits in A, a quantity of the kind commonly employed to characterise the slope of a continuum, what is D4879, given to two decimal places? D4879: 0.88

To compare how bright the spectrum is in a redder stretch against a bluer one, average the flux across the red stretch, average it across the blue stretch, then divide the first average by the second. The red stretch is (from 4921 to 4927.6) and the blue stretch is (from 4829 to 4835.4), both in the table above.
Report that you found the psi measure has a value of 0.91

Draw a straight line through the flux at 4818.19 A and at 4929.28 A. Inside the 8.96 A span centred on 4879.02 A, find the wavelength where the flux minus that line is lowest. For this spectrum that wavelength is 4876.23 A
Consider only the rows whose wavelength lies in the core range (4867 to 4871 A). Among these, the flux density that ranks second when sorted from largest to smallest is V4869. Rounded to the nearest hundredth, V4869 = 10.93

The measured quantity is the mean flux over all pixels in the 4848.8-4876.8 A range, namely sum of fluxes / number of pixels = 11.1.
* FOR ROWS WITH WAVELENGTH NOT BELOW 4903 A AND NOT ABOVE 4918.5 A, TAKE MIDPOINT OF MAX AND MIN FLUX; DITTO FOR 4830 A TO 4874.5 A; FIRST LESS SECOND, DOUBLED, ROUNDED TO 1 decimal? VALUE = 1.3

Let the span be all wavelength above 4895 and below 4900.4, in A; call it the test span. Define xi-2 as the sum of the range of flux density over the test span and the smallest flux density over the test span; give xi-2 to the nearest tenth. 13.0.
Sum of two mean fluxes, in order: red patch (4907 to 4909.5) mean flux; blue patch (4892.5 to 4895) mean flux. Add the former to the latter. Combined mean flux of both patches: 24.3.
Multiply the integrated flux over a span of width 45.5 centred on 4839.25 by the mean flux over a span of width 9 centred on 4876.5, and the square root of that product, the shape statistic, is 79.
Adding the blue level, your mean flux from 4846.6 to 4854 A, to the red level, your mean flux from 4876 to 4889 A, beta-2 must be 24.9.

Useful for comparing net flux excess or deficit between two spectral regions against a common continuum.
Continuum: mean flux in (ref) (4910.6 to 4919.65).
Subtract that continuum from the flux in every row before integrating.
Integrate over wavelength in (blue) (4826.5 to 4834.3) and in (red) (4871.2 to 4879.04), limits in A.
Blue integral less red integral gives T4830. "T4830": 11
